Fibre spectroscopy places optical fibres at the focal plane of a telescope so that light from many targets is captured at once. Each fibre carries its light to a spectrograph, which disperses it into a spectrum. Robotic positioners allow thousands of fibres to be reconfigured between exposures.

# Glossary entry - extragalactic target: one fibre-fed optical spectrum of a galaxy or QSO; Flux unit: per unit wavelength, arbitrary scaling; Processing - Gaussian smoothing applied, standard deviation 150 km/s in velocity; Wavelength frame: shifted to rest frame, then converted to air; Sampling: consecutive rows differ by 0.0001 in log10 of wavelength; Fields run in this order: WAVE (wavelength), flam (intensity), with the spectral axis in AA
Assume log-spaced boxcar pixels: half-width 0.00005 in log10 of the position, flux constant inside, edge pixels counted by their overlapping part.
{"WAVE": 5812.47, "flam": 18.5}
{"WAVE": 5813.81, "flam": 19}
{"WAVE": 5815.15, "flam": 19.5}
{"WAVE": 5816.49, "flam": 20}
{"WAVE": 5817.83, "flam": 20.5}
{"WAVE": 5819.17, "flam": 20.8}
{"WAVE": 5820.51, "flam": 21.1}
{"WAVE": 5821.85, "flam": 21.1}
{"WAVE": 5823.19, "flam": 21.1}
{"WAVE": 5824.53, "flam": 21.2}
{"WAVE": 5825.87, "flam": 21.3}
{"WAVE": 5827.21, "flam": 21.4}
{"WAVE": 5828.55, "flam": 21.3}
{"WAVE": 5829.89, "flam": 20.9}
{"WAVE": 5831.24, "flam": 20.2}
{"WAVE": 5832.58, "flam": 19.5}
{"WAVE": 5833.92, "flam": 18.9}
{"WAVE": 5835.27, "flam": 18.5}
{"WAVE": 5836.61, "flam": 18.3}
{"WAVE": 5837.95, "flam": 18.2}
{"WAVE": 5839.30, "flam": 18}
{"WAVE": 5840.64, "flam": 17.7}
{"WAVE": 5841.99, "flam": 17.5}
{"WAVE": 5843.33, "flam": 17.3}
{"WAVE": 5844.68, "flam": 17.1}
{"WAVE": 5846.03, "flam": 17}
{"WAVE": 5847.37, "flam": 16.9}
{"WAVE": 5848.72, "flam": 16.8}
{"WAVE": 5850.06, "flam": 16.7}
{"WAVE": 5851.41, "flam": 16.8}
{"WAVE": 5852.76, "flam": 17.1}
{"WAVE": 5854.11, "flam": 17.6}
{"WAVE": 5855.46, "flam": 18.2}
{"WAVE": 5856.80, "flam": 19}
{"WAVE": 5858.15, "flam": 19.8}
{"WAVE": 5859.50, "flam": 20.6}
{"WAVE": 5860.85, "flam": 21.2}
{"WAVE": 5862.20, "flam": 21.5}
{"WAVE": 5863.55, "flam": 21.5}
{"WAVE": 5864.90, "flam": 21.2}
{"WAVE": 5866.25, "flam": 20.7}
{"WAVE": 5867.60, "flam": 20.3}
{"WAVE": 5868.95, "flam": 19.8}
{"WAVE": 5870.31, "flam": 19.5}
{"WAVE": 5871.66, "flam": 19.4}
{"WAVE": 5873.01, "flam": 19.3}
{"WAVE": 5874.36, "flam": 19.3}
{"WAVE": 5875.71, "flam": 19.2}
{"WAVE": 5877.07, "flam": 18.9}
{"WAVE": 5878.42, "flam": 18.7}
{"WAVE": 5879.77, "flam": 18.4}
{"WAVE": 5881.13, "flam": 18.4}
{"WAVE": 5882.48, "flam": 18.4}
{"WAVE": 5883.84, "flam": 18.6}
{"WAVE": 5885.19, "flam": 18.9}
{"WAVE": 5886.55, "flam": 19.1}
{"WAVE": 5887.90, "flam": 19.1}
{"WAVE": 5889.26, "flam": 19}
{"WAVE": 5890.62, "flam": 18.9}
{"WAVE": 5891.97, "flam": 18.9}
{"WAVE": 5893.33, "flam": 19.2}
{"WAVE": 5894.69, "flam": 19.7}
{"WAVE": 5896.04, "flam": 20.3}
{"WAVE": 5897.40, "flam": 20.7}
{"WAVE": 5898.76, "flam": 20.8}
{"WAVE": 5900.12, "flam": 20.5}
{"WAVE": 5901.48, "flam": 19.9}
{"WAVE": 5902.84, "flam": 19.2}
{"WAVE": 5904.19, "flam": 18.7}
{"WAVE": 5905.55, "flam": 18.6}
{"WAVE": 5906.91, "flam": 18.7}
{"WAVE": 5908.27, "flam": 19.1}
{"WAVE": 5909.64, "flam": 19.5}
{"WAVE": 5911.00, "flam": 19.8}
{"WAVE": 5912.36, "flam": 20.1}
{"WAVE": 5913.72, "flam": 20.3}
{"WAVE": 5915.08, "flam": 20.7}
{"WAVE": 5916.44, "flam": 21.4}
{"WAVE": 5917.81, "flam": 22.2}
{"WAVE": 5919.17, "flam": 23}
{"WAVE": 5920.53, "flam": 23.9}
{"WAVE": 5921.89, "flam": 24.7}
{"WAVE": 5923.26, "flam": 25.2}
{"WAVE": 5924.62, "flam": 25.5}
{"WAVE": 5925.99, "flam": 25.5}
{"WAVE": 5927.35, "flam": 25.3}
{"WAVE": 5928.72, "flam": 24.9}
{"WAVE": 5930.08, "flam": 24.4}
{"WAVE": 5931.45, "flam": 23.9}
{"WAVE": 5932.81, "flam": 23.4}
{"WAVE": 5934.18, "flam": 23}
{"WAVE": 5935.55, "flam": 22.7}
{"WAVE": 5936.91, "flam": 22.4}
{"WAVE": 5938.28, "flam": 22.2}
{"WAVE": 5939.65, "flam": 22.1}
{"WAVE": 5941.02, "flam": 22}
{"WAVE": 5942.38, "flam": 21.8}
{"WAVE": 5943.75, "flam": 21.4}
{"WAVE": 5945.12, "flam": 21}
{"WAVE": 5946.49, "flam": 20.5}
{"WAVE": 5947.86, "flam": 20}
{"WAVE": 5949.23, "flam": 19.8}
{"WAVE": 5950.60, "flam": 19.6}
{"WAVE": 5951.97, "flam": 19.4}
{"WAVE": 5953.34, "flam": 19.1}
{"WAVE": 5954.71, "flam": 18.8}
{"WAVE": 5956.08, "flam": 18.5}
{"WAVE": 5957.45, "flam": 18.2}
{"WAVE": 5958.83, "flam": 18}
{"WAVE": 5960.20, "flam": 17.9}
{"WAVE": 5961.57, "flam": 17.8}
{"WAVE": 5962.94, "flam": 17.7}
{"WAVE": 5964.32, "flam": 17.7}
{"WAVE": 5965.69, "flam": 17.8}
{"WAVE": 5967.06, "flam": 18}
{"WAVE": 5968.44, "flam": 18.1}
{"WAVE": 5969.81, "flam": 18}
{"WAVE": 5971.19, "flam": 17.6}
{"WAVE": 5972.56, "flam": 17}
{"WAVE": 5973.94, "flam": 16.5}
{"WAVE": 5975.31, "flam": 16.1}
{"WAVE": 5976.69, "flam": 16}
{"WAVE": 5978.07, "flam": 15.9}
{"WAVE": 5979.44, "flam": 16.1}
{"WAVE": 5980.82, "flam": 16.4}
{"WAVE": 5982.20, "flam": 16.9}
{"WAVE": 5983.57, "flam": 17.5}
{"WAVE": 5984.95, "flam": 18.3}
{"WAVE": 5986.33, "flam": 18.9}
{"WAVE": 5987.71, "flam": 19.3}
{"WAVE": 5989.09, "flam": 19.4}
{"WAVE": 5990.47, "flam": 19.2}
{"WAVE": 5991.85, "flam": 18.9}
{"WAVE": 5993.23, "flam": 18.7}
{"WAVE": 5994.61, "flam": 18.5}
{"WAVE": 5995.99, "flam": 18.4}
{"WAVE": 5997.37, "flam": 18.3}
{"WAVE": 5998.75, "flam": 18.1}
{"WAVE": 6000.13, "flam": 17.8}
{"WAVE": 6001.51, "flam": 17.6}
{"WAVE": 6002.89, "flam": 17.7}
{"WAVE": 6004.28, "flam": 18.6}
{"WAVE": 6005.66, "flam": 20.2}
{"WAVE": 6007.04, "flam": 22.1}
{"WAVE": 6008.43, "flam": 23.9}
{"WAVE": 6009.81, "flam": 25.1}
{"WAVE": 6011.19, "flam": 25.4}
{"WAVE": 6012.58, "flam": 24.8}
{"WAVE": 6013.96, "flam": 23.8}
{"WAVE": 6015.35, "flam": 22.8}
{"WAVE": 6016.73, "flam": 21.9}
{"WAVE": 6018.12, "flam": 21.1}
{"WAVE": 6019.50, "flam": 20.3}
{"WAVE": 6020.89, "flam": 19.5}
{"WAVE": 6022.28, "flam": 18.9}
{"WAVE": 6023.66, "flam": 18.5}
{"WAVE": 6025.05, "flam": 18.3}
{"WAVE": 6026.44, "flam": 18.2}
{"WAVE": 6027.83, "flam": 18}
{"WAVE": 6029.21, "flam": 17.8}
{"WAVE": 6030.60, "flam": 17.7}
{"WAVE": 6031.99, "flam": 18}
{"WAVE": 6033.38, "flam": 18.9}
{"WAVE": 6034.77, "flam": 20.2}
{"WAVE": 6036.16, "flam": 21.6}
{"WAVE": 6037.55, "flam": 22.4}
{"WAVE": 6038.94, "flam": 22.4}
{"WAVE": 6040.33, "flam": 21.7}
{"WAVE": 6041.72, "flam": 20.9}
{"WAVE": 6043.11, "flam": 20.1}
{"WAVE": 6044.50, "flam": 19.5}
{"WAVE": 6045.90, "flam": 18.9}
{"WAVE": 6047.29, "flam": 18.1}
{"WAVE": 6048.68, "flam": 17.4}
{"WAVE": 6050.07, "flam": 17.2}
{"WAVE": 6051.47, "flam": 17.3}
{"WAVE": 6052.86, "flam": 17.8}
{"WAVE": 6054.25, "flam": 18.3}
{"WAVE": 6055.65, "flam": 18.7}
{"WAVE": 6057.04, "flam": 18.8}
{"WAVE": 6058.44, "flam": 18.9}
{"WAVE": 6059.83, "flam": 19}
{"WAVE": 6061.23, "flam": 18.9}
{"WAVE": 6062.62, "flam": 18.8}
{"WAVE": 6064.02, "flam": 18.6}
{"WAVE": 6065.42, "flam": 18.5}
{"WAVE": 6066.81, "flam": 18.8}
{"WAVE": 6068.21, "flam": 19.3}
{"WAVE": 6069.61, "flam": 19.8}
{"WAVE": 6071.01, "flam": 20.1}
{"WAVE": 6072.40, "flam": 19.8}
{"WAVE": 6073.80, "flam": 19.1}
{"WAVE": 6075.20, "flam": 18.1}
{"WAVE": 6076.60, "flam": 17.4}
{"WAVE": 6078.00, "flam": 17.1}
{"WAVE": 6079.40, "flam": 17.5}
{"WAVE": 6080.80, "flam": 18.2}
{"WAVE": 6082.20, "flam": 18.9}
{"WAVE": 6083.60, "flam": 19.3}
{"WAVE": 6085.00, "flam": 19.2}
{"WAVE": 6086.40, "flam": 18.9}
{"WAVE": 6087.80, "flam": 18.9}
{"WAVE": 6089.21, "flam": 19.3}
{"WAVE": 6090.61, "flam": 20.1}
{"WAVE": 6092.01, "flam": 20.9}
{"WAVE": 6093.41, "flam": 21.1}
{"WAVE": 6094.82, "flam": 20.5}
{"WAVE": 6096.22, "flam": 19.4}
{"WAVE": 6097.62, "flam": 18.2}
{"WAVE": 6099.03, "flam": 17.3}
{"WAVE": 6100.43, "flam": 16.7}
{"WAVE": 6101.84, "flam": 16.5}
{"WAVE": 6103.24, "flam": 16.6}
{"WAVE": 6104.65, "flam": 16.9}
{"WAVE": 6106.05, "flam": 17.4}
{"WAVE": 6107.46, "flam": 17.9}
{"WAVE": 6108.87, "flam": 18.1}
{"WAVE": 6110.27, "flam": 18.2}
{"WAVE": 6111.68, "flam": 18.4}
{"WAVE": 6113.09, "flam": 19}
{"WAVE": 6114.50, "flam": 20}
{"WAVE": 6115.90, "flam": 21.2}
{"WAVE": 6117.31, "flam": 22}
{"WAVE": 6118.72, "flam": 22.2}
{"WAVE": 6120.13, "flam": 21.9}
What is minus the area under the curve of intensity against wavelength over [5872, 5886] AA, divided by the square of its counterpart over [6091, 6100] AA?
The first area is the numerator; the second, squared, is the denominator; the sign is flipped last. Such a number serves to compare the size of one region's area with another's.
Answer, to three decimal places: -0.009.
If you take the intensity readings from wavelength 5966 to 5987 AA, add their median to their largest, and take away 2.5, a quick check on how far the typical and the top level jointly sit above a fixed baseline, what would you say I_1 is 33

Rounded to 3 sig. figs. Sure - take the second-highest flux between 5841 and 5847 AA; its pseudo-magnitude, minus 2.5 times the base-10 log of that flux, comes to -3.10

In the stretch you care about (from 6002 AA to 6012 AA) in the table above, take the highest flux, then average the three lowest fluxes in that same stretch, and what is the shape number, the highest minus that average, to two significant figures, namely 6.6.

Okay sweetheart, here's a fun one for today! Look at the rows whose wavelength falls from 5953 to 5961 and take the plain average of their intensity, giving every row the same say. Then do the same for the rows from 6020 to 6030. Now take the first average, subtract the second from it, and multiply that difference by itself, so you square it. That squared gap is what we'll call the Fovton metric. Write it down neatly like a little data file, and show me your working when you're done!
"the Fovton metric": 0.0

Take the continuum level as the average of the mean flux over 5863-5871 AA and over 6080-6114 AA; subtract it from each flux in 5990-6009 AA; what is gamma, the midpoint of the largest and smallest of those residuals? 1.2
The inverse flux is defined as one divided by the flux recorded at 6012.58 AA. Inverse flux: 0.040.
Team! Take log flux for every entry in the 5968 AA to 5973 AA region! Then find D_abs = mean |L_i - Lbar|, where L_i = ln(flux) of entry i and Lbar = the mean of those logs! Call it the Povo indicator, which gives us 0.021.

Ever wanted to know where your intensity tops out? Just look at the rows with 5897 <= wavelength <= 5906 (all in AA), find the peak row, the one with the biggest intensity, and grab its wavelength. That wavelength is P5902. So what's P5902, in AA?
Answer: 5898.76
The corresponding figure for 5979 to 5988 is 5987.71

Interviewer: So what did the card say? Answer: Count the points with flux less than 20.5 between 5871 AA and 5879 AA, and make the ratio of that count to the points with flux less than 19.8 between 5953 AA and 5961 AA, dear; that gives 1.0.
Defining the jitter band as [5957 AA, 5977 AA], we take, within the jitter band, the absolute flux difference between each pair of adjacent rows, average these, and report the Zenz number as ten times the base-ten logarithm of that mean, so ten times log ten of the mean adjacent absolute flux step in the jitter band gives -6.7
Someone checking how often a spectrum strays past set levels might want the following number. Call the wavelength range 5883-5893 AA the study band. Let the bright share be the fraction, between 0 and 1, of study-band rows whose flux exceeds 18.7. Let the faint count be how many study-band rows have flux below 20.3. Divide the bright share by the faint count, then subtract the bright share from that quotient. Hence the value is -0.73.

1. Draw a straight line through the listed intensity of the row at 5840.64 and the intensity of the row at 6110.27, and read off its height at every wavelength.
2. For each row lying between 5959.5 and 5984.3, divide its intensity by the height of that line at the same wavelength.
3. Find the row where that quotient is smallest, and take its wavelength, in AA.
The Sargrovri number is 5978.07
